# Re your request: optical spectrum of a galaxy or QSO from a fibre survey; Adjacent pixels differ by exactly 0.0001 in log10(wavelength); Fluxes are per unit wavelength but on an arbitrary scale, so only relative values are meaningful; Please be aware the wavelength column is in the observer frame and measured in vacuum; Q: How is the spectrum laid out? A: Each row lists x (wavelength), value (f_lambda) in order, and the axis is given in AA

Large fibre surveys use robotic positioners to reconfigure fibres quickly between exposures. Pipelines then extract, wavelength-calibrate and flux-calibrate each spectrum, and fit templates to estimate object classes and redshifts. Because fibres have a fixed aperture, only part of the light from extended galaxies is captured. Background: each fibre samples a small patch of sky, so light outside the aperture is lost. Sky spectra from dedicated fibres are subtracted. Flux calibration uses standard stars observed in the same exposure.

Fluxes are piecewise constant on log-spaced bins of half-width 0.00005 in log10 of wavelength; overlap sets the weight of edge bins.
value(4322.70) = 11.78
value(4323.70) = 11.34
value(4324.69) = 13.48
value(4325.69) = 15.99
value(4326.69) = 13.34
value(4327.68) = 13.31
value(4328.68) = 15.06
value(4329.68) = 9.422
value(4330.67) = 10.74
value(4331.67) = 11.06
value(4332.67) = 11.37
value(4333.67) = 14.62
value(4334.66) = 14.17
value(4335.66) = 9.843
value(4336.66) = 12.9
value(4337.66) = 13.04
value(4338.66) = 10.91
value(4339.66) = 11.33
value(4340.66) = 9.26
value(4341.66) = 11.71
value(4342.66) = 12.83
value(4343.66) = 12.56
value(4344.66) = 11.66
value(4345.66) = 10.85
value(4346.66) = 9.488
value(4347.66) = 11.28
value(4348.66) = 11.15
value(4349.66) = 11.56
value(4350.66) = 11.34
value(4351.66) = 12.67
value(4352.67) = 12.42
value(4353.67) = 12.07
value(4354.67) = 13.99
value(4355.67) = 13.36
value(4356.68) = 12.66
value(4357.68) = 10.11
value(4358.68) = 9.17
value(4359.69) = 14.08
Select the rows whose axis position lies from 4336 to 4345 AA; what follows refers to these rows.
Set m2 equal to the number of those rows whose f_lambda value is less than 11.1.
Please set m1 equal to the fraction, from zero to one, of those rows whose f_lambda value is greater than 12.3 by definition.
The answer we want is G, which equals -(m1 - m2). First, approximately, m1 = 0.44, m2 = 2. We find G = 1.56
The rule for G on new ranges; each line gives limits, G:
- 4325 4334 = 2.44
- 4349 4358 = 0.44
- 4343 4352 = 1.78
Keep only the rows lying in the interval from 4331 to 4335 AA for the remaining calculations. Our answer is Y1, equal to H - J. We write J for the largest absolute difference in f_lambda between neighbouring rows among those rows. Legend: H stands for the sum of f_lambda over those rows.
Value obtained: 48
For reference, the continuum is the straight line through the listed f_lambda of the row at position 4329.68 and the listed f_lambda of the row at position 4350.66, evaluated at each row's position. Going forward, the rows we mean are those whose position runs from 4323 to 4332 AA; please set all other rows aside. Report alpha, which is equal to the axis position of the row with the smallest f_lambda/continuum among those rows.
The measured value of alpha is 4329.68 AA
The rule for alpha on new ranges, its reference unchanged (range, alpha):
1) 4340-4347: 4346.66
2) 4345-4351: 4346.66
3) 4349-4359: 4358.68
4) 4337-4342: 4340.66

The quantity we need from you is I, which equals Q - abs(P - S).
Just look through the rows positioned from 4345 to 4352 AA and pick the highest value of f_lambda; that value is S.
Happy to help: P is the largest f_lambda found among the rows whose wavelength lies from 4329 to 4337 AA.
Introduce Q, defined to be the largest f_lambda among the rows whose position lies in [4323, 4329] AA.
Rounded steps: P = 14.62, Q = 15.99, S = 12.67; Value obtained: 14.0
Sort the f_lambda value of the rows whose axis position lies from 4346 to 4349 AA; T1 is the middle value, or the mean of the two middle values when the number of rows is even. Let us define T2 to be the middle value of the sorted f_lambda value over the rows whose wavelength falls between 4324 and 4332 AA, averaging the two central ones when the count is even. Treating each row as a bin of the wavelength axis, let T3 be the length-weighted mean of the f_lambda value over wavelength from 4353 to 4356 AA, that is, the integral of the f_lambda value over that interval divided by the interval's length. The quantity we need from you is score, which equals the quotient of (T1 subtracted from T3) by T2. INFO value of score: 0.15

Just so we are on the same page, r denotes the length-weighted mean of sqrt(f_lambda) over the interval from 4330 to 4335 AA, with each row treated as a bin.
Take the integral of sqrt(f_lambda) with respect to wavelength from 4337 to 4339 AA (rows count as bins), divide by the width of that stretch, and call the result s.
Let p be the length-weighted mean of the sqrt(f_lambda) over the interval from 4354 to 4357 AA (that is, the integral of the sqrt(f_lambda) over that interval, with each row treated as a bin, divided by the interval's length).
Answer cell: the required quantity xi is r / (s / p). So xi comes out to 3.66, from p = 3.64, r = 3.49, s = 3.476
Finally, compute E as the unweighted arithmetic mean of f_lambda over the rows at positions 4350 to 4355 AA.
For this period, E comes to 12.5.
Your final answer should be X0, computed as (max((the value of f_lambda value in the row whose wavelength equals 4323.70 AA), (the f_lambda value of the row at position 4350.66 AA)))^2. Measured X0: 129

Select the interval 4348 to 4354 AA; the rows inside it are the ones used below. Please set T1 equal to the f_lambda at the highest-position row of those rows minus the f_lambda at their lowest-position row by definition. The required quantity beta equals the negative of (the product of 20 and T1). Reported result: -18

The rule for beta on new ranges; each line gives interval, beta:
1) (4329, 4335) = -95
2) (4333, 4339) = 74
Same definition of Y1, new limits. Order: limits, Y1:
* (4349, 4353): 47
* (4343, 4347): 43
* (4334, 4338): 46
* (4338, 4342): 41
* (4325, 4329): 55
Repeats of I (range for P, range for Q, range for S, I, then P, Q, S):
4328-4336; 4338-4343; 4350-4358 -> 11.8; 15.06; 12.83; 13.99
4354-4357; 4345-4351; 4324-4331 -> 9.6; 13.99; 11.56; 15.99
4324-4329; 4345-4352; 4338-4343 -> 9.5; 15.99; 12.67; 12.83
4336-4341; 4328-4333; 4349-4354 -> 14.7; 13.04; 15.06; 12.67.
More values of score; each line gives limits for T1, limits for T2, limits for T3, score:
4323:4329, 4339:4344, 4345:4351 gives -0.21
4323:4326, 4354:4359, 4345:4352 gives -0.18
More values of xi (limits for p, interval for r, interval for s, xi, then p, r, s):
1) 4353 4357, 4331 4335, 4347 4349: 3.84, 3.61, 3.55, 3.332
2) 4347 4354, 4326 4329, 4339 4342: 3.91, 3.42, 3.73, 3.269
